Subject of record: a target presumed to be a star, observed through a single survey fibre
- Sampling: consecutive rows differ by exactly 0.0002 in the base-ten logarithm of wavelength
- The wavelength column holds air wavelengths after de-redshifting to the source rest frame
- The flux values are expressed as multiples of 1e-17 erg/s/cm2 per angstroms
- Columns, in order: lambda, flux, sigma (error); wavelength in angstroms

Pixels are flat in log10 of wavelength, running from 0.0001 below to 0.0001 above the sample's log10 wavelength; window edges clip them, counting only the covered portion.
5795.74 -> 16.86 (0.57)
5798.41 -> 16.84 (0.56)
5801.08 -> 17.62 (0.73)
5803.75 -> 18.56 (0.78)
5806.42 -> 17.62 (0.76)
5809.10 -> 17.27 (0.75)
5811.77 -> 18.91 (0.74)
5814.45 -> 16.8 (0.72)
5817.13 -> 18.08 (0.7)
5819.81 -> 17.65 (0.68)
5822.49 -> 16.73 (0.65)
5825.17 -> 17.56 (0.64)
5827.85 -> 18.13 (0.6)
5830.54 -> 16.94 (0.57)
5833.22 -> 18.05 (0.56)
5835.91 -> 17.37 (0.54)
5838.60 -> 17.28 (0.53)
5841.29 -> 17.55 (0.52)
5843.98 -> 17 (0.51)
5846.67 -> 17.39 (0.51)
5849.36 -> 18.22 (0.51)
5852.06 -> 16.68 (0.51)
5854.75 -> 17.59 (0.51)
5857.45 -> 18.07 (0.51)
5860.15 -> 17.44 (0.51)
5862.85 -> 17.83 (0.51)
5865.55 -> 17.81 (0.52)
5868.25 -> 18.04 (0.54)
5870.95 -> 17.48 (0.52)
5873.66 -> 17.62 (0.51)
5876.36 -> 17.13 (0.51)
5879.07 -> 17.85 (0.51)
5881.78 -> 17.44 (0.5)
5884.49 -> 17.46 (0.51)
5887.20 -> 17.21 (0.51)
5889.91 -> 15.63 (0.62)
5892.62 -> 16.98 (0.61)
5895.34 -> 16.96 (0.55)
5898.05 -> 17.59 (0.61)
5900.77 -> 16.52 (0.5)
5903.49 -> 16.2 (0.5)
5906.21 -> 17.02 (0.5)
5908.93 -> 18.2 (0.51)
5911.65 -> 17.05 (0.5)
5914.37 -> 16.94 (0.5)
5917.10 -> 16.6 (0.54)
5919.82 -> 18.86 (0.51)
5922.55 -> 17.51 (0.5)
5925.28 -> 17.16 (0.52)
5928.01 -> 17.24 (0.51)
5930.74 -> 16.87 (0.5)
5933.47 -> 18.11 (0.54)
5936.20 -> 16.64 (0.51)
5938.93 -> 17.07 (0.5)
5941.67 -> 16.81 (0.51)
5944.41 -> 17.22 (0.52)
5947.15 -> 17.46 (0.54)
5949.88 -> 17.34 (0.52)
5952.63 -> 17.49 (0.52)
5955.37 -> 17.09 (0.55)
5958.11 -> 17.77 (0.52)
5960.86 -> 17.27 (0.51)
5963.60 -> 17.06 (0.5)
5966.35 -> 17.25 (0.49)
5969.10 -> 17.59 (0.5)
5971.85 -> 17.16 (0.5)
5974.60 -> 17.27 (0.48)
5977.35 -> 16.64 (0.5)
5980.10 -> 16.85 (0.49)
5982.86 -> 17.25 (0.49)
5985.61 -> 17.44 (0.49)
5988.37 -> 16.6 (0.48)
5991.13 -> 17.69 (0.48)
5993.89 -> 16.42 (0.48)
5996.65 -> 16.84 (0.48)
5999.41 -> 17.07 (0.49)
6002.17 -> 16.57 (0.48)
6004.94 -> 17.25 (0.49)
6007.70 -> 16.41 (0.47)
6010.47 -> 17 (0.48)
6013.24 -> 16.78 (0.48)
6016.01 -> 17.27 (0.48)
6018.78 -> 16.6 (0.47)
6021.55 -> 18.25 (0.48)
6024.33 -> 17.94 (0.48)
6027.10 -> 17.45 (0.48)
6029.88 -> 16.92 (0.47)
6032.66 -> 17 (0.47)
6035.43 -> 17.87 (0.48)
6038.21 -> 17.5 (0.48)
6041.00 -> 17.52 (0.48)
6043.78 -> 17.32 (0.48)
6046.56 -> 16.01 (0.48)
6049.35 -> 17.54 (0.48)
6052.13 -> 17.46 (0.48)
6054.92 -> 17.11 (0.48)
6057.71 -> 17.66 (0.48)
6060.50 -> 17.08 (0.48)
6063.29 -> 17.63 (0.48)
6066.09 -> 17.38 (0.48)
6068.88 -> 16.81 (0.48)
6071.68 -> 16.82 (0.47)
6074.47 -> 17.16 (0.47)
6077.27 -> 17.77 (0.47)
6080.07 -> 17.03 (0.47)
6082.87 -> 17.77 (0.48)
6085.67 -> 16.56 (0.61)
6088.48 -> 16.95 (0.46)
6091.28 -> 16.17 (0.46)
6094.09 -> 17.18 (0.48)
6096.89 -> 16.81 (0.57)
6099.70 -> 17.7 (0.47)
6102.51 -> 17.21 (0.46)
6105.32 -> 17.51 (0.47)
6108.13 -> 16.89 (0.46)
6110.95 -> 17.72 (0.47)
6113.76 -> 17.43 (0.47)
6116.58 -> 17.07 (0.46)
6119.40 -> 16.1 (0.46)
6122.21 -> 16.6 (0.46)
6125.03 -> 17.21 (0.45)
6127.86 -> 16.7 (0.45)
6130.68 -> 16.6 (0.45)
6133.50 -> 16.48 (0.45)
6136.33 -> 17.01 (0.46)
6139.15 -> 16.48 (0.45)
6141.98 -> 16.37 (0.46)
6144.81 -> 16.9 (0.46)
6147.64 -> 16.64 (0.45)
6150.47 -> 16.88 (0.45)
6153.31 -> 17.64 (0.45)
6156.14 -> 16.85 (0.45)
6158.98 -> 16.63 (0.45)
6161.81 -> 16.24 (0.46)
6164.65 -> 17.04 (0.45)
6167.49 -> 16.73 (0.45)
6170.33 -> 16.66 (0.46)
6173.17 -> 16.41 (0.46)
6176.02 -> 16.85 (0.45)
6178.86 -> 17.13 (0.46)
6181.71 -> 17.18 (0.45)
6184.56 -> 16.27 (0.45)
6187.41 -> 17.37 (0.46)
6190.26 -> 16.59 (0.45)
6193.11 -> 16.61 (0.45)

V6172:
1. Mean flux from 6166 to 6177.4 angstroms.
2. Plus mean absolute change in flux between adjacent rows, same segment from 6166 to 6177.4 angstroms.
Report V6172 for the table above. 16.9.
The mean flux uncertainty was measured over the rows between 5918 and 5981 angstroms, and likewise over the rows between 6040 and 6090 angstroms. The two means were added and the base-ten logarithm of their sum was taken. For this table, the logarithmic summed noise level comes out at -0.002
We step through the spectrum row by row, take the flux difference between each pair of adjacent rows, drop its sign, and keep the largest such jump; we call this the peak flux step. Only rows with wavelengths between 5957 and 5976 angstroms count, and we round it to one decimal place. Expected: 0.5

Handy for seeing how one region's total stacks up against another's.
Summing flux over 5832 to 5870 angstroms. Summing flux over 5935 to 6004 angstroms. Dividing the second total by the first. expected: 1.74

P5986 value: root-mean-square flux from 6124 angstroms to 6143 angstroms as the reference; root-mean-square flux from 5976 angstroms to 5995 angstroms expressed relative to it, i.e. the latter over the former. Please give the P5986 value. 1.02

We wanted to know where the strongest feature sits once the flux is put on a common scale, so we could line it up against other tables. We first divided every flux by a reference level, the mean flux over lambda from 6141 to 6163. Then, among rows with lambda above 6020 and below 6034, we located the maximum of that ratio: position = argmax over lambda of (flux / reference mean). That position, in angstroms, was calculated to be 6021.55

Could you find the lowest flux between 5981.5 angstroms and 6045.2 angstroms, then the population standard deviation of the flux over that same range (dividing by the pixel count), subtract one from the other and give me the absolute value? 15.9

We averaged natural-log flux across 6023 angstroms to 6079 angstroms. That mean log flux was 2.850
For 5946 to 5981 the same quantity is 2.848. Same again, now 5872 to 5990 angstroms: 2.844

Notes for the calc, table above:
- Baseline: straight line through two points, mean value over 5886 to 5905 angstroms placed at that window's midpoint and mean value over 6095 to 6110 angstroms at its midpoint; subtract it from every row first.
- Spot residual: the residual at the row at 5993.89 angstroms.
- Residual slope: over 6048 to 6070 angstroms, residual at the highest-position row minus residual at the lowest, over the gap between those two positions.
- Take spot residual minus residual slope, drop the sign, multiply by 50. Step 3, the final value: 25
